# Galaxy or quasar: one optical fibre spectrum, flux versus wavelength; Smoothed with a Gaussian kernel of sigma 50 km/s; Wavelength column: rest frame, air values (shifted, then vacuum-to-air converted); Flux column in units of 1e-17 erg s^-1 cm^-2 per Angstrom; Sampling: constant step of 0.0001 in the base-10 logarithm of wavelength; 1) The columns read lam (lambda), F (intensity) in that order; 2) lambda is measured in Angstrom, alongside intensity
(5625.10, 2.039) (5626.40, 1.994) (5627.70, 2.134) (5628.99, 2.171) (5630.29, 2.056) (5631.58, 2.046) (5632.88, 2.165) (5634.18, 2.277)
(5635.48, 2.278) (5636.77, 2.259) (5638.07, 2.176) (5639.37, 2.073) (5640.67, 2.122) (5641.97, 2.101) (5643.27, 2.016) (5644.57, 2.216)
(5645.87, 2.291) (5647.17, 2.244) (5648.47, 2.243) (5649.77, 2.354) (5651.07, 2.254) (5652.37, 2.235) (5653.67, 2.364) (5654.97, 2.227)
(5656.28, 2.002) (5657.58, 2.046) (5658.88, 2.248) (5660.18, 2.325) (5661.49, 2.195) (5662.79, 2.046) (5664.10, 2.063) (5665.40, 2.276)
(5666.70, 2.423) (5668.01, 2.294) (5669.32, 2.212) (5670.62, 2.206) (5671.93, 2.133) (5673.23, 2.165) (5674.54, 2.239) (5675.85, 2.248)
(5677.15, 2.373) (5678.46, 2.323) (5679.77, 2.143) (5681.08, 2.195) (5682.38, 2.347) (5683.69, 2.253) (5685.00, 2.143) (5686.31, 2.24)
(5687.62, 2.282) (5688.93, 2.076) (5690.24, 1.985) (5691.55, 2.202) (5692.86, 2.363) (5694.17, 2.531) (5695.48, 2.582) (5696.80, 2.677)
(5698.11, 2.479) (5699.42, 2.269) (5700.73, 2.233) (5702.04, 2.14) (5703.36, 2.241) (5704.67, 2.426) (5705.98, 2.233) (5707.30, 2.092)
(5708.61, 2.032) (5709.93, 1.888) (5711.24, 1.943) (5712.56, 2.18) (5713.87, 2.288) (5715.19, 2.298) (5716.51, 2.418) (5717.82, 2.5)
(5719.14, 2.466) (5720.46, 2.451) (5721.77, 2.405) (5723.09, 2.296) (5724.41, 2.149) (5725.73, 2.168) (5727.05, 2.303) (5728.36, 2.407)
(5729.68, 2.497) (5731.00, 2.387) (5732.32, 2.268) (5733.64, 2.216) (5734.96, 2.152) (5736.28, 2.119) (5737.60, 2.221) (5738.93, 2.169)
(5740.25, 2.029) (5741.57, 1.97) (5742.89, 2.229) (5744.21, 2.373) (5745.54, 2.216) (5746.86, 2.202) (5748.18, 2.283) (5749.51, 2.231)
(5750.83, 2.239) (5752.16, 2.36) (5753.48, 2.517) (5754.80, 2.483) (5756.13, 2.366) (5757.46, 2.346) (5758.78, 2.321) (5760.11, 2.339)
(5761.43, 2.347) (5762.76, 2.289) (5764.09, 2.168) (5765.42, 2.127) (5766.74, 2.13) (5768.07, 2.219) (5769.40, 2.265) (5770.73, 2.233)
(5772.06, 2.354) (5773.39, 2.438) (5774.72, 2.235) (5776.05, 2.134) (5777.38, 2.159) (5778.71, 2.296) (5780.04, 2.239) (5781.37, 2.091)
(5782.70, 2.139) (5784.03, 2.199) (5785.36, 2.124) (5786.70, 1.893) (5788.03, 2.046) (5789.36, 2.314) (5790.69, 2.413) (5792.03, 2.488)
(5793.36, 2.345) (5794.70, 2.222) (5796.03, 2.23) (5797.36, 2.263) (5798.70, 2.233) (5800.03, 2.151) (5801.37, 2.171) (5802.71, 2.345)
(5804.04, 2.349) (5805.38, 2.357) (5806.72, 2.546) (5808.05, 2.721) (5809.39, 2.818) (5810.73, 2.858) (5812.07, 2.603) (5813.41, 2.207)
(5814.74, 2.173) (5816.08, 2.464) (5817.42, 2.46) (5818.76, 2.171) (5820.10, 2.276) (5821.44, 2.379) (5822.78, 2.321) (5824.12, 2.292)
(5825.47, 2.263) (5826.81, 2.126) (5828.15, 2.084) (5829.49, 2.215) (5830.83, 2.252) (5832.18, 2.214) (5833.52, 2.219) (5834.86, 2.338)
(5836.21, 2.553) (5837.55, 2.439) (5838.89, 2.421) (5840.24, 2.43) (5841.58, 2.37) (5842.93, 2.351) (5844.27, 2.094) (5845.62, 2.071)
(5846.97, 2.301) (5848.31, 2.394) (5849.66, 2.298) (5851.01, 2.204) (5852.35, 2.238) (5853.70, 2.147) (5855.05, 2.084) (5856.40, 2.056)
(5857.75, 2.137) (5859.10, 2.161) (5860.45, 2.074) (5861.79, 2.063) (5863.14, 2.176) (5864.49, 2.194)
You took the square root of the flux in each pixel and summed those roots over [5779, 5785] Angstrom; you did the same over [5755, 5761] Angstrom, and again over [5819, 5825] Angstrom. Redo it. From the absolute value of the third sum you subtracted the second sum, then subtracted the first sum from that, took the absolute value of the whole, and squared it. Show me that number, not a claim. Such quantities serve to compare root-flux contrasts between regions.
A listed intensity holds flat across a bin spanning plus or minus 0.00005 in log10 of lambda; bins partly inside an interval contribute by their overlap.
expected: 35.1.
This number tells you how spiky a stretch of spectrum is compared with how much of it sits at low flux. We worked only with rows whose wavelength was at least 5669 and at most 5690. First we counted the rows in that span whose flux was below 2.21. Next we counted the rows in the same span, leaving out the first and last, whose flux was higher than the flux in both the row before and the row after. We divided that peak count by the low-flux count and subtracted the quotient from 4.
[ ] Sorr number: 3.6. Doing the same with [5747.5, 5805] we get 3.4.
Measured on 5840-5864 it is 3.7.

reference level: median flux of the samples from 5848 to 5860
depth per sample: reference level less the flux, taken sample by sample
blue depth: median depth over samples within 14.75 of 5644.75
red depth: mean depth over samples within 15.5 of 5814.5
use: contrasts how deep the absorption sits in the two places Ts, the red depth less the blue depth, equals -0.14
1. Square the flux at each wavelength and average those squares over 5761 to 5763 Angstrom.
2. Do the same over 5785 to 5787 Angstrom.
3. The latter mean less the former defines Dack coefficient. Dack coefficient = -1.3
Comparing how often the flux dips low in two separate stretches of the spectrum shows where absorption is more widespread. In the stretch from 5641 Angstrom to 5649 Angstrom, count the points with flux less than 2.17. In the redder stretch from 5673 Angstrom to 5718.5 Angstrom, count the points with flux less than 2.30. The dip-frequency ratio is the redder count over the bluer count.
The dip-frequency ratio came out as 12.0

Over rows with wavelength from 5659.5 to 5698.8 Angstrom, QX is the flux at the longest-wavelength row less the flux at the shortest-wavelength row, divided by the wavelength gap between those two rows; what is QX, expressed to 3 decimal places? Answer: 0.004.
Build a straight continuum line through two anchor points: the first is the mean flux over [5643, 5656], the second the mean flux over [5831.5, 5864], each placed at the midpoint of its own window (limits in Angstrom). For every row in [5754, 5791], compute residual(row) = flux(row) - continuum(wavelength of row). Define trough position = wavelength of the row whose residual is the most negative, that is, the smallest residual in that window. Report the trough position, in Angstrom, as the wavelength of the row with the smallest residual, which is 5786.70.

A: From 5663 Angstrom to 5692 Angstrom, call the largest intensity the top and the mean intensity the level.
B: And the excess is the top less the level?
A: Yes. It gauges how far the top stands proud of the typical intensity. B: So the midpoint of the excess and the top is 1.31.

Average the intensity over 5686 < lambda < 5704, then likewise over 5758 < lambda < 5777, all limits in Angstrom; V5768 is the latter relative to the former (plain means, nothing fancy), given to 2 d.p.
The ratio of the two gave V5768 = 0.98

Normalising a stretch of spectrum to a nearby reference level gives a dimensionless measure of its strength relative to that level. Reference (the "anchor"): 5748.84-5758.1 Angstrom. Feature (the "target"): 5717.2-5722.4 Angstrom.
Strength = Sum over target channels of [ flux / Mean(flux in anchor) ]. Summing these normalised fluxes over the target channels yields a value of 4.16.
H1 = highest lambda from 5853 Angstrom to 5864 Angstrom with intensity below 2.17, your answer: 5861.79 Angstrom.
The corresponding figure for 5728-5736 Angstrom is 5734.96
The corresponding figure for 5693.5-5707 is 5702.04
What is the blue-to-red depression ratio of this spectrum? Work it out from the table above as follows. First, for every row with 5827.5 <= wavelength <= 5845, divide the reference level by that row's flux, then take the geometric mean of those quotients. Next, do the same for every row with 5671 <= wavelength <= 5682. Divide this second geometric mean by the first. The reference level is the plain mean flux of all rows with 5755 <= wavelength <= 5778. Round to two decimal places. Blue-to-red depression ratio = 1.03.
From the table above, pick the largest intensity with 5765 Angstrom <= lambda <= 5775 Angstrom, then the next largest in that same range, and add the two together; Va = 4.79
